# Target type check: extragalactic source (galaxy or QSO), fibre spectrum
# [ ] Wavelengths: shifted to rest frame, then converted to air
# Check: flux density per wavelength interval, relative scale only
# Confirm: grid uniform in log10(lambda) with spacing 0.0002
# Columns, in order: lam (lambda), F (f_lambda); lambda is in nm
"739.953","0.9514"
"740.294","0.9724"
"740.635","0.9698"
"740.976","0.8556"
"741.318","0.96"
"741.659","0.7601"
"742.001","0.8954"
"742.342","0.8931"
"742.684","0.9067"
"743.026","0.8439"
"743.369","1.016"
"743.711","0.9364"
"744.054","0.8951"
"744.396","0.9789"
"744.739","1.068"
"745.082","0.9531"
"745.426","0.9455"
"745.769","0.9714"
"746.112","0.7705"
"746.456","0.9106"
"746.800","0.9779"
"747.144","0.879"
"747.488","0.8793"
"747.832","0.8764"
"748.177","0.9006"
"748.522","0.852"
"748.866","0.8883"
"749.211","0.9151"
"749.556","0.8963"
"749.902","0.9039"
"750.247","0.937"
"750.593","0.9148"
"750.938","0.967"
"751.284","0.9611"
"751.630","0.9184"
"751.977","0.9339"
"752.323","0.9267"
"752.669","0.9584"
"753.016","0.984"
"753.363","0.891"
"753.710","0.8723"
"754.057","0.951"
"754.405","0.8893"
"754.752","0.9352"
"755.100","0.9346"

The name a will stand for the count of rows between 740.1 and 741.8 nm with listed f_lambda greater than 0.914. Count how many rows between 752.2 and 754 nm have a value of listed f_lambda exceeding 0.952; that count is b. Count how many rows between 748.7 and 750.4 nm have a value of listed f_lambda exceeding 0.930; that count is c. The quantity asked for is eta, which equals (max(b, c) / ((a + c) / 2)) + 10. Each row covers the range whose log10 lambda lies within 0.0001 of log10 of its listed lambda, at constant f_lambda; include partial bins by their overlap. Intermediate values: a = 3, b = 2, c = 1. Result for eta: 11.0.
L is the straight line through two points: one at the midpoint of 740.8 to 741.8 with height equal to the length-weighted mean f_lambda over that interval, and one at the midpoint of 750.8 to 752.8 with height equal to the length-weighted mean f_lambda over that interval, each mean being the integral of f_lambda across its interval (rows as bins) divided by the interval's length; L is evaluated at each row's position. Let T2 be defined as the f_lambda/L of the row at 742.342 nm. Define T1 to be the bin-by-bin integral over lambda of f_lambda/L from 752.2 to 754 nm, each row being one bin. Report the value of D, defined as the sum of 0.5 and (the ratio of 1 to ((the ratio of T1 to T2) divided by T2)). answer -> 1.10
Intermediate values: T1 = 1.75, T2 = 1.03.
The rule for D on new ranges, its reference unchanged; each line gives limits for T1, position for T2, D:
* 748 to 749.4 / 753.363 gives 1.14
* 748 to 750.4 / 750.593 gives 0.91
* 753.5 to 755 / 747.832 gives 1.15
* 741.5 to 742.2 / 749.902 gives 1.91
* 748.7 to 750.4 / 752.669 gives 1.11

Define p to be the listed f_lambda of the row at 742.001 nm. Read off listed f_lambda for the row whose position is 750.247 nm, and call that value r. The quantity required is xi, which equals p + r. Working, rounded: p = 0.8954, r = 0.937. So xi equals 1.83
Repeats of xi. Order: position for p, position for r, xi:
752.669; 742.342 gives 1.85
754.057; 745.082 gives 1.90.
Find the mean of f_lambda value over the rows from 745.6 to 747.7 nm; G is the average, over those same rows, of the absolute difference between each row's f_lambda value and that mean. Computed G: 0.055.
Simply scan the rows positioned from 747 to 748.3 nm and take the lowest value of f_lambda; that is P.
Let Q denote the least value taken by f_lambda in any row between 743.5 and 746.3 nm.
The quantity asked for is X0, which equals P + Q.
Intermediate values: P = 0.8764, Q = 0.7705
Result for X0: 1.65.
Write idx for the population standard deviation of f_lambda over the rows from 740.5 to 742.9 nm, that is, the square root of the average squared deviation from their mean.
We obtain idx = 0.065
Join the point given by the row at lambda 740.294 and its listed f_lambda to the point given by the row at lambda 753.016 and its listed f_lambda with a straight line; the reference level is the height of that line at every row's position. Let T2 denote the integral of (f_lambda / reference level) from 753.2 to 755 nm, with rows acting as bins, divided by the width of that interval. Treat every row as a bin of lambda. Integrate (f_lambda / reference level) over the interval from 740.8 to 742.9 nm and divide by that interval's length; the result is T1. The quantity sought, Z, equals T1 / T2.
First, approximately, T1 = 0.902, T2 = 0.92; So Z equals 0.98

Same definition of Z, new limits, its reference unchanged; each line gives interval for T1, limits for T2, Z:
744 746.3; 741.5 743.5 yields 1.06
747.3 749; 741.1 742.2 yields 1.00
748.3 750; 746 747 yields 1.00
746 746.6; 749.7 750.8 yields 0.92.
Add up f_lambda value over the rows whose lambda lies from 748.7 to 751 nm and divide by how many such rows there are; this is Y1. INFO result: 0.92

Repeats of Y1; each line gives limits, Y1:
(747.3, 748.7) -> 0.88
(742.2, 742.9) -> 0.90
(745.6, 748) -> 0.90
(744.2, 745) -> 1.02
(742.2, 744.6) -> 0.92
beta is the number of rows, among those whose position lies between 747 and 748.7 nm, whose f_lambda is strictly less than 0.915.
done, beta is 5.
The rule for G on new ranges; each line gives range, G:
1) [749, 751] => 0.020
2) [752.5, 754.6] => 0.040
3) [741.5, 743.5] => 0.056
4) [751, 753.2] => 0.021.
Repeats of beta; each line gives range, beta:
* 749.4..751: 3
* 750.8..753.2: 0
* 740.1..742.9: 5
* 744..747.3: 4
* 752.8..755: 3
